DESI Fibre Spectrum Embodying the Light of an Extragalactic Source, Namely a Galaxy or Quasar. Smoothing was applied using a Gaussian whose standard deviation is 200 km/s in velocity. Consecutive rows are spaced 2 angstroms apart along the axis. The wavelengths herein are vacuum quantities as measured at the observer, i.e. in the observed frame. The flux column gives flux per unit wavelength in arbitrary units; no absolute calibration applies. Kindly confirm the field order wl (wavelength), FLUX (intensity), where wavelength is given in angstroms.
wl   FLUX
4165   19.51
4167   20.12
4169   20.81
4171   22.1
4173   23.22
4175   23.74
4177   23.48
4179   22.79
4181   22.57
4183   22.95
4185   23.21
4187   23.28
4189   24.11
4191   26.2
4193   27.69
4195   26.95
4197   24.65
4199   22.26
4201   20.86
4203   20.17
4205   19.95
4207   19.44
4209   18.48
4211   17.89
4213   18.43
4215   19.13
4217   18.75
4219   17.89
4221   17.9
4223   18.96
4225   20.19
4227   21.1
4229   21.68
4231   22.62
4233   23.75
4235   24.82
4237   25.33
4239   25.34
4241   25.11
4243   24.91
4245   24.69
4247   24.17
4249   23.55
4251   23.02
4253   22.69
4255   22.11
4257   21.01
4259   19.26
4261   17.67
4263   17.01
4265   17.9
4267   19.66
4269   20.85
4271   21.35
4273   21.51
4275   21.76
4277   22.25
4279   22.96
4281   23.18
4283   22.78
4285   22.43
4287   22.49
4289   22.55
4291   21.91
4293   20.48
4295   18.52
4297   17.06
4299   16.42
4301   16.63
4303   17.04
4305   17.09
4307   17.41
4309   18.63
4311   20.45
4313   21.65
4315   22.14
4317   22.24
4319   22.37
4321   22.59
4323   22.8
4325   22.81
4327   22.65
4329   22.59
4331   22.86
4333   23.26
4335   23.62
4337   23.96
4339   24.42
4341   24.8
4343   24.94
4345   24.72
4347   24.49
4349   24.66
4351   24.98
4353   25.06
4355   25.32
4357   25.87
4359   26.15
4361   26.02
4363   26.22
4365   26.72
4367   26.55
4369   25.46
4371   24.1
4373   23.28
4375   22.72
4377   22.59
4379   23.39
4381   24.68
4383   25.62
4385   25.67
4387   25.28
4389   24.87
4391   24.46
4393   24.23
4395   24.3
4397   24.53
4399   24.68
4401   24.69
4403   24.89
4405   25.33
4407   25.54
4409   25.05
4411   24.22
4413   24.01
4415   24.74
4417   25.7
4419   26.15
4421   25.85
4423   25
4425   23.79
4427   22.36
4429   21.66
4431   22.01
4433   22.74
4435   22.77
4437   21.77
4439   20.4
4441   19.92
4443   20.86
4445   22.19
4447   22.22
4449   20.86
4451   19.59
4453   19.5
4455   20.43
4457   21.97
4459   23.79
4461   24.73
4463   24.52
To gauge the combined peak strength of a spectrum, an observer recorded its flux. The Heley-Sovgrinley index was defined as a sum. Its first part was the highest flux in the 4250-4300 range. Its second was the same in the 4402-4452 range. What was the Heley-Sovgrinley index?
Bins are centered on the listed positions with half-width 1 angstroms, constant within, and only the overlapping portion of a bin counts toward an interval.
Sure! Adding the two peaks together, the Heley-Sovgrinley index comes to 49.3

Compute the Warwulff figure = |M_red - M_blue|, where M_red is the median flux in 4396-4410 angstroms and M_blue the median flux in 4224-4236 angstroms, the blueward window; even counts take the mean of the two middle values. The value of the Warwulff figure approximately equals 3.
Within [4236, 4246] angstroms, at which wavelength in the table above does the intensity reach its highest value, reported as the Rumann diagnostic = 4239 angstroms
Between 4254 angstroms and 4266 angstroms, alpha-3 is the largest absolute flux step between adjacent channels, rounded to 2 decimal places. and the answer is 1.75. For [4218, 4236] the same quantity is 1.23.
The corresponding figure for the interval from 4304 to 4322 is 1.82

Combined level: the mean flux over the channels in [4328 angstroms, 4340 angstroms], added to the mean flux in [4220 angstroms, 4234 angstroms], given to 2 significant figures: 44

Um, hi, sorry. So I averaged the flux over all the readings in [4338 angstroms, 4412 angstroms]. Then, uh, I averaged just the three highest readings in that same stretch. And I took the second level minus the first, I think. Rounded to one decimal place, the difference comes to 1.6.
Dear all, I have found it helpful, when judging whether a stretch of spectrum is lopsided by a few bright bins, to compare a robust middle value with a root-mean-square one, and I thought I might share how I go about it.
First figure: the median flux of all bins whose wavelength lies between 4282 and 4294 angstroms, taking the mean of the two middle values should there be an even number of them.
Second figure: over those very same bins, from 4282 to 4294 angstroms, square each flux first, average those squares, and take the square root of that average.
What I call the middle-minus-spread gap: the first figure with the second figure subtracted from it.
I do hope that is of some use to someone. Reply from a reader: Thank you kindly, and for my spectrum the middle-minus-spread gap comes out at 0.34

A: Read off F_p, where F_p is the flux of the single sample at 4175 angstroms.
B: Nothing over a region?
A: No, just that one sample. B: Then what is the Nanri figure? 23.74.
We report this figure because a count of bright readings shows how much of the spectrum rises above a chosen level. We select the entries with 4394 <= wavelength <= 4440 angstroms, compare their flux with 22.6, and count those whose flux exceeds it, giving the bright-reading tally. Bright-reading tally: 18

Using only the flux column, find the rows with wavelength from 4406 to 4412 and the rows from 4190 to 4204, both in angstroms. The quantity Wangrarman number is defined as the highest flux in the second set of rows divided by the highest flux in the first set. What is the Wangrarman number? 1.08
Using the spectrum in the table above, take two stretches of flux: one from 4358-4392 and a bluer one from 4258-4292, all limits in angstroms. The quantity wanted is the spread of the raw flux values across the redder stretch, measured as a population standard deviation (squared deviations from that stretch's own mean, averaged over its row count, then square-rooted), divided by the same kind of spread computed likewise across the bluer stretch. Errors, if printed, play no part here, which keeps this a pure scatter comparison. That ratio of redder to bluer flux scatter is 0.67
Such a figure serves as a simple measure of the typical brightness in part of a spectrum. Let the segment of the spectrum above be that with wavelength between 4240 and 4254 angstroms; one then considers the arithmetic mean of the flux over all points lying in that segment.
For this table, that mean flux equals 24.0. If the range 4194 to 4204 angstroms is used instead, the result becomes 23.0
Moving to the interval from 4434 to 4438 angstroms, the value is 22.3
